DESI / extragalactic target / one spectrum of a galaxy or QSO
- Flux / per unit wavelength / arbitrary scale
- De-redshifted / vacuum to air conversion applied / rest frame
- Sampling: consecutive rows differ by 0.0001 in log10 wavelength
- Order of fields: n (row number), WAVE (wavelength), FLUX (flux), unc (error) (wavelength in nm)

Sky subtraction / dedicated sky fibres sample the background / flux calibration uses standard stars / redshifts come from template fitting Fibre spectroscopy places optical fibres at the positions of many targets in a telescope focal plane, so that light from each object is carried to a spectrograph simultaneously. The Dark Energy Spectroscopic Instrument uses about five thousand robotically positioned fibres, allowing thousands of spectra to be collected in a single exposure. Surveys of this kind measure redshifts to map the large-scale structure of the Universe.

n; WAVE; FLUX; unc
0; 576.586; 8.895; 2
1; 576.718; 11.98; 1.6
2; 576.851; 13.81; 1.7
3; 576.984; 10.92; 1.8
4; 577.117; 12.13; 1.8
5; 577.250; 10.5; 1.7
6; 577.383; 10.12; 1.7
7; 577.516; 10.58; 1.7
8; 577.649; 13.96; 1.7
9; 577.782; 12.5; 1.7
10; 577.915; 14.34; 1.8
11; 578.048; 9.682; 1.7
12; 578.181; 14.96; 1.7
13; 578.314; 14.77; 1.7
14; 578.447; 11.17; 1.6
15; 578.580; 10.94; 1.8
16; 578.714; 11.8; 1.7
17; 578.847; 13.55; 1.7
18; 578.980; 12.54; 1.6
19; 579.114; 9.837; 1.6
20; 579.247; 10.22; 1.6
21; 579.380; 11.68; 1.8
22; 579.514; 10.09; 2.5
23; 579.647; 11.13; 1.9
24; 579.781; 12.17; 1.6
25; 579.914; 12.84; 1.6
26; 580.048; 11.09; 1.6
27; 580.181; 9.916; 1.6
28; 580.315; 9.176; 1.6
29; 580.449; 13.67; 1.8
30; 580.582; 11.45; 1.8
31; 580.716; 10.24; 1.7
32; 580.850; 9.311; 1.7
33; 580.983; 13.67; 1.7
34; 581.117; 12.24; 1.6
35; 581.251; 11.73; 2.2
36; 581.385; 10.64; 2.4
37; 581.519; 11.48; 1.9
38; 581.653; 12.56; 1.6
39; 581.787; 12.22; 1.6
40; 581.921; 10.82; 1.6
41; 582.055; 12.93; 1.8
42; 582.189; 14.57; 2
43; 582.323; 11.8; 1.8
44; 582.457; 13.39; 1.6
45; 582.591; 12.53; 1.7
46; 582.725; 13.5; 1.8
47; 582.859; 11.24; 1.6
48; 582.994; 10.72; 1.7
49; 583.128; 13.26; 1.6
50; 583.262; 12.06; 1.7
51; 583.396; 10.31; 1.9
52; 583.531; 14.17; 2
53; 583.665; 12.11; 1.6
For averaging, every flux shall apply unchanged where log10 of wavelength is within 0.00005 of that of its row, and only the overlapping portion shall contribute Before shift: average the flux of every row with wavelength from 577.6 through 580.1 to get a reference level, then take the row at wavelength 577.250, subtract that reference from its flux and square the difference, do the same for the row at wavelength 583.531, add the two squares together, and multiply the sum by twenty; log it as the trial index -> 138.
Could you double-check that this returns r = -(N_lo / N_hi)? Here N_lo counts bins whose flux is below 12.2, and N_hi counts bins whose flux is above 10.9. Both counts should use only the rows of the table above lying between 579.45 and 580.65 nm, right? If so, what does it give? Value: -1.17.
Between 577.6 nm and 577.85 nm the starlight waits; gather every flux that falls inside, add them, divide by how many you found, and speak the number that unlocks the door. 13.2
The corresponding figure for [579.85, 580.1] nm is 12.0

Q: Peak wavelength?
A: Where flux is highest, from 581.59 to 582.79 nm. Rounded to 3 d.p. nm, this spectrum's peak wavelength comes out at 582.189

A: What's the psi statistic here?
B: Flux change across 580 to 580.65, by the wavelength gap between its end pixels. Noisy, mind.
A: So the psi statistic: 0.7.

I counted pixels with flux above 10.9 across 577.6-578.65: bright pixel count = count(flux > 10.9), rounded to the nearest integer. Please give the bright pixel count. 7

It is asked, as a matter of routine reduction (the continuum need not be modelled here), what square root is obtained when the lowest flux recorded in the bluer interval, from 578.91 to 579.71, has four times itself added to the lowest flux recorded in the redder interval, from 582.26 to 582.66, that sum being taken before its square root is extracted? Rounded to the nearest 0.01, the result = 7.15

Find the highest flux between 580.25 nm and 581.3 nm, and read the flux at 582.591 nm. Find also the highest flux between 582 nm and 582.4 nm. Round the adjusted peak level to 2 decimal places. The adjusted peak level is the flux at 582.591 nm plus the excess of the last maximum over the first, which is 13.43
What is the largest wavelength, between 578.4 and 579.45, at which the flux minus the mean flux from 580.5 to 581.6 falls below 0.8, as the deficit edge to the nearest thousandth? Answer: 579.380 nm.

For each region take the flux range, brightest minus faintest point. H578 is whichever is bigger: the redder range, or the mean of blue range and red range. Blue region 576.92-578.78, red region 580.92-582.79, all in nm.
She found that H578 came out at 4.60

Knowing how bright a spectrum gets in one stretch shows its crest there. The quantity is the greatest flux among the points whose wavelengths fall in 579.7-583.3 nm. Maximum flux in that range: 14.57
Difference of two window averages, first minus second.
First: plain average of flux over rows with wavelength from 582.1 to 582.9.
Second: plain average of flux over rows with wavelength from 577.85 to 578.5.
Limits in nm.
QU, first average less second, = -0.1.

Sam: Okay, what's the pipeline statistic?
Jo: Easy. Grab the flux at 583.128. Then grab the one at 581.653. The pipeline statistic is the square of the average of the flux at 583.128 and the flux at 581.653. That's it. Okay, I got 167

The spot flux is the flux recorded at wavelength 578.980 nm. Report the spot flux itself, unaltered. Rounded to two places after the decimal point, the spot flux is 12.54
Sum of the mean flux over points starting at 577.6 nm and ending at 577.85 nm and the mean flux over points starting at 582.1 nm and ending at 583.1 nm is 25.8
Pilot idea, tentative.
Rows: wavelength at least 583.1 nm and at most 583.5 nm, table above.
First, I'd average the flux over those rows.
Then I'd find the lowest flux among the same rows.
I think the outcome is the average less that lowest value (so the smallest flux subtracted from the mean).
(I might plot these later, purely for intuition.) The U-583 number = 1.6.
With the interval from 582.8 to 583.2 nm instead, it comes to 1.0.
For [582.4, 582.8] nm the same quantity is 0.6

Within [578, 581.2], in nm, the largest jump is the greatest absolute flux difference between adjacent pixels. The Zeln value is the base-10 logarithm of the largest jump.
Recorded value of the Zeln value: 0.7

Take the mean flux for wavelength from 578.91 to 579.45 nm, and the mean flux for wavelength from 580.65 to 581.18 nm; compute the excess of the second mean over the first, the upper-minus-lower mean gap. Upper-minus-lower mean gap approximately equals 0.3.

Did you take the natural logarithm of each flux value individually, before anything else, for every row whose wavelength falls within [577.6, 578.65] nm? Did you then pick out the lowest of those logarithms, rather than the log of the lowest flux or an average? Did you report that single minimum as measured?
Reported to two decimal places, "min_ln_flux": 2.27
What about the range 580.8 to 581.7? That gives 2.23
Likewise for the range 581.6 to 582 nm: 2.38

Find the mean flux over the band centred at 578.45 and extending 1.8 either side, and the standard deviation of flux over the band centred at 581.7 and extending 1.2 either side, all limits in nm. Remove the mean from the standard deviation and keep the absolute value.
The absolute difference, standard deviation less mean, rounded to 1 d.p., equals 10.5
